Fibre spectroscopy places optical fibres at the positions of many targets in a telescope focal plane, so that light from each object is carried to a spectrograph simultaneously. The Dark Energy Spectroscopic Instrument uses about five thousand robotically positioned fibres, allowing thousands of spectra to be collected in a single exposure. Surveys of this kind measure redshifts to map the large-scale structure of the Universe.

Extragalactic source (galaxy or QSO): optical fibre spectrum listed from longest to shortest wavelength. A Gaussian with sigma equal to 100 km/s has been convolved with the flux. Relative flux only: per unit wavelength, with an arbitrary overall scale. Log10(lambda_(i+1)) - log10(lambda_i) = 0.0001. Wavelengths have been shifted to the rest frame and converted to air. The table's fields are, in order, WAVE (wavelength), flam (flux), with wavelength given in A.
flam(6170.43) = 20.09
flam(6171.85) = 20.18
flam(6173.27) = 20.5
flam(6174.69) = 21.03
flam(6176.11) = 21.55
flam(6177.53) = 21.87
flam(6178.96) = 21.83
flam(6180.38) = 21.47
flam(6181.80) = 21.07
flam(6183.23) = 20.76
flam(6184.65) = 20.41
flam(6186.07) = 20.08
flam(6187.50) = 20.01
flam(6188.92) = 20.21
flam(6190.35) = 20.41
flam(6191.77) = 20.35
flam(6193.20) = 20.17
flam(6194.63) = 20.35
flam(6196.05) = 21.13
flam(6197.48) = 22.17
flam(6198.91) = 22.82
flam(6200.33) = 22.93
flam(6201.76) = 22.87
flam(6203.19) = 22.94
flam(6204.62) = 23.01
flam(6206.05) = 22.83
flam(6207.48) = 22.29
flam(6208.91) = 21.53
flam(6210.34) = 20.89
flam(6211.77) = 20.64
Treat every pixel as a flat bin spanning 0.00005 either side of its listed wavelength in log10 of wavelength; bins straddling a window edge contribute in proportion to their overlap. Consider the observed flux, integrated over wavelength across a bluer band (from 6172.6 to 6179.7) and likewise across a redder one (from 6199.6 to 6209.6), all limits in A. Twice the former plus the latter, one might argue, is 530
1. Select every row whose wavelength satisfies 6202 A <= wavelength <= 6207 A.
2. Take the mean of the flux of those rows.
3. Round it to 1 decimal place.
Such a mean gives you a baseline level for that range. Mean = 22.9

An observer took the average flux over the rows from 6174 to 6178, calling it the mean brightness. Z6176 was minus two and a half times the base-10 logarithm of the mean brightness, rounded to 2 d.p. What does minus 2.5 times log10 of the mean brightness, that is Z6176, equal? -3.33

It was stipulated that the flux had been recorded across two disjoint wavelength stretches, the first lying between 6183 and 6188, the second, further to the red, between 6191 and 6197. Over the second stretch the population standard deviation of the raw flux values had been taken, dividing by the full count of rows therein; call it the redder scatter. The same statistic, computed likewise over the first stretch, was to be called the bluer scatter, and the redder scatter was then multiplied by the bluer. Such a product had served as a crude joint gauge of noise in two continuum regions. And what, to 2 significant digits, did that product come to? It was 0.11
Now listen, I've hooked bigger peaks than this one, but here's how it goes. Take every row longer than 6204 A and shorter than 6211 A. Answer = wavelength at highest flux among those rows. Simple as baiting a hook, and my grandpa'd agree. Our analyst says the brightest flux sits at 6204.62 A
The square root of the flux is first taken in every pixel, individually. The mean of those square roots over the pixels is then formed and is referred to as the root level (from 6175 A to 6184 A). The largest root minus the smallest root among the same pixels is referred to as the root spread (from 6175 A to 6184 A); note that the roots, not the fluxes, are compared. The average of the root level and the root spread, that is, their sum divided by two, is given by 2.37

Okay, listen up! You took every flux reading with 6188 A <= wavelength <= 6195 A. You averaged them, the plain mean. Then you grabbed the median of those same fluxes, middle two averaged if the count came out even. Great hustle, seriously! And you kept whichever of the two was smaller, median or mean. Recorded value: 20.3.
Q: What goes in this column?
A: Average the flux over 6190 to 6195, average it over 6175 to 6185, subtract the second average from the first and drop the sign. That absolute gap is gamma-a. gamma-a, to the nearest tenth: 1.0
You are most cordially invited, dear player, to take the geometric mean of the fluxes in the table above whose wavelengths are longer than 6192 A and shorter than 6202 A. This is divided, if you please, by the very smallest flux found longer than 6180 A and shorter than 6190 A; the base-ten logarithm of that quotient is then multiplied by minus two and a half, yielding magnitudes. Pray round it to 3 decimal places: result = -0.090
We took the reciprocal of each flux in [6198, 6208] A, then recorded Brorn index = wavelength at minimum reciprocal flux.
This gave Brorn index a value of 6204.62 A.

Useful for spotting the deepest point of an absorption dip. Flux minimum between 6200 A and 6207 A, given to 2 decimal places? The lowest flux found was 22.83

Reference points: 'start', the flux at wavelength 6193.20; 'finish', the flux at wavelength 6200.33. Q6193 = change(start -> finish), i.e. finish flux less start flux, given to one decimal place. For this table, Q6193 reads 2.8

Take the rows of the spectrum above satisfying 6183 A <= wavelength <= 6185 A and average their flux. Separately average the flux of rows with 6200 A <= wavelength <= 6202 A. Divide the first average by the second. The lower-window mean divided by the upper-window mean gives 0.90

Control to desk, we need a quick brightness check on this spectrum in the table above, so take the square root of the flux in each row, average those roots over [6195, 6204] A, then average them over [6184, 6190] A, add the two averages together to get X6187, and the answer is 9.23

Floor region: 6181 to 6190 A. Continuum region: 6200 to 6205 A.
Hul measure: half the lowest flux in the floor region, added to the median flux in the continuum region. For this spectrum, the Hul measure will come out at 32.9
